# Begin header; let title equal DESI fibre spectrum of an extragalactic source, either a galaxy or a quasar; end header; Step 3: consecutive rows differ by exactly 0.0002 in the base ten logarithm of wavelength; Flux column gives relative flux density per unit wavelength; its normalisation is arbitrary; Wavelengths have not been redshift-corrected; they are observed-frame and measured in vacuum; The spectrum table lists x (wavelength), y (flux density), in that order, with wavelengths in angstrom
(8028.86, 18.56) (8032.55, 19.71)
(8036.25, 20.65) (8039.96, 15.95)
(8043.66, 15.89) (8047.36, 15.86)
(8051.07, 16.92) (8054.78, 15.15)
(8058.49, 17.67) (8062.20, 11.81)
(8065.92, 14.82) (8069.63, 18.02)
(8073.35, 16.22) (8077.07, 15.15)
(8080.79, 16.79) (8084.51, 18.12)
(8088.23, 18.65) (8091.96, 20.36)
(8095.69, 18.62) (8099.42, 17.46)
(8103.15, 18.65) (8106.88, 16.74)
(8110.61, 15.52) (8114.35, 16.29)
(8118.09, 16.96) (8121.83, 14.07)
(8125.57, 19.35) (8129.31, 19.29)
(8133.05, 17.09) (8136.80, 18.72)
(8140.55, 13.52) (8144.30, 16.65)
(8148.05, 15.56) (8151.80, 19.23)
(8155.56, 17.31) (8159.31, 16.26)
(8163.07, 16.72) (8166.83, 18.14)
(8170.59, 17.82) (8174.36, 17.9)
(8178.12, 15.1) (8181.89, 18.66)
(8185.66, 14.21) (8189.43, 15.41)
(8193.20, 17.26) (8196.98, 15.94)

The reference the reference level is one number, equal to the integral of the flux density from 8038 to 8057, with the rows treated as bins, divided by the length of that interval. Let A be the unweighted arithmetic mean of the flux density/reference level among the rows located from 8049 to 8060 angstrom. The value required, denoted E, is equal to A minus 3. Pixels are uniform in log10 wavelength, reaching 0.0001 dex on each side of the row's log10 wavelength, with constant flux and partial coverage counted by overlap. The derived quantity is -1.96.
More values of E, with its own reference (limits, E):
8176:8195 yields -1.99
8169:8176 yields -1.88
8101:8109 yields -1.89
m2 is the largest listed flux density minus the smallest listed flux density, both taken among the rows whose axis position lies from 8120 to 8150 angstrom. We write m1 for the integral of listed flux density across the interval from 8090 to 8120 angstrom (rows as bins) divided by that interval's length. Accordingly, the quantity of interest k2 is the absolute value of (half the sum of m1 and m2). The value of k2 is 11.7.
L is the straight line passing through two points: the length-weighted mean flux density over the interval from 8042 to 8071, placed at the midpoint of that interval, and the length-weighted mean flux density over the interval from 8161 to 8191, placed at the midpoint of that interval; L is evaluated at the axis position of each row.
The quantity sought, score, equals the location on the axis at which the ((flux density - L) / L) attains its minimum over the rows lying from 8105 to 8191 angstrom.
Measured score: 8140.55 angstrom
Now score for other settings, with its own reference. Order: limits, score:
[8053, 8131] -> 8062.20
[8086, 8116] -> 8110.61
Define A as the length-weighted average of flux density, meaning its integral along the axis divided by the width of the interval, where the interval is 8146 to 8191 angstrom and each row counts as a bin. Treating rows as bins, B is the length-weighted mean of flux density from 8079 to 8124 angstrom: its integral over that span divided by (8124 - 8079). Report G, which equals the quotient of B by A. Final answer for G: 1.029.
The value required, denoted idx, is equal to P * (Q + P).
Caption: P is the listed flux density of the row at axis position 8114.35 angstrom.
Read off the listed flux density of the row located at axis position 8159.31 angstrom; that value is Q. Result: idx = 530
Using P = 16.29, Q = 16.26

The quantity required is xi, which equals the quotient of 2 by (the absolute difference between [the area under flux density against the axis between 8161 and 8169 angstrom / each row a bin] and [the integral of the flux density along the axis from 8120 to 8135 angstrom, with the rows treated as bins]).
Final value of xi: 0.016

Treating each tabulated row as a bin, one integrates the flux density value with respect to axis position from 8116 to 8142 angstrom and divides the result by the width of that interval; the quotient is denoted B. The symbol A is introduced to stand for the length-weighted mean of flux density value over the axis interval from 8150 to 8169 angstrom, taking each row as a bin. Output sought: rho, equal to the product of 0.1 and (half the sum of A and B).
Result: 1.73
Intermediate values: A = 17.5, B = 17.1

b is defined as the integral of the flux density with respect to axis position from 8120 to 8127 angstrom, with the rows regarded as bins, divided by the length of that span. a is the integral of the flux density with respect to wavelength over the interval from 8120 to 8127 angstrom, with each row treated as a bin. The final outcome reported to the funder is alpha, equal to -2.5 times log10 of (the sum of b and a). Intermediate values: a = 116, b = 16.6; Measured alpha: -5.31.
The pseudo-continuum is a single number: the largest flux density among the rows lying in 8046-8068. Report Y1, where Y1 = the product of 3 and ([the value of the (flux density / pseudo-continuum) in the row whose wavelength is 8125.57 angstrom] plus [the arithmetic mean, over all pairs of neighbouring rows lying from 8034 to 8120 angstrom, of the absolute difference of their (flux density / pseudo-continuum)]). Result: 3.59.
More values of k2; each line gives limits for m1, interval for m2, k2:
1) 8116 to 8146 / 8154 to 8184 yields 10.3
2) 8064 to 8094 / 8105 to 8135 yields 11.3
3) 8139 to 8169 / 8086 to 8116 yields 10.8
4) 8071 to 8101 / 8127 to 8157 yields 11.7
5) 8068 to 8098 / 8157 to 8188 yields 11.1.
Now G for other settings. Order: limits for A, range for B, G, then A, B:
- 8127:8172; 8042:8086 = 0.931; 17.2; 16.0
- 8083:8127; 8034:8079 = 0.924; 17.5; 16.2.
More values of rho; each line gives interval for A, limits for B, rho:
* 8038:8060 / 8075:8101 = 1.71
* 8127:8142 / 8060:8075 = 1.63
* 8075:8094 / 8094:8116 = 1.75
